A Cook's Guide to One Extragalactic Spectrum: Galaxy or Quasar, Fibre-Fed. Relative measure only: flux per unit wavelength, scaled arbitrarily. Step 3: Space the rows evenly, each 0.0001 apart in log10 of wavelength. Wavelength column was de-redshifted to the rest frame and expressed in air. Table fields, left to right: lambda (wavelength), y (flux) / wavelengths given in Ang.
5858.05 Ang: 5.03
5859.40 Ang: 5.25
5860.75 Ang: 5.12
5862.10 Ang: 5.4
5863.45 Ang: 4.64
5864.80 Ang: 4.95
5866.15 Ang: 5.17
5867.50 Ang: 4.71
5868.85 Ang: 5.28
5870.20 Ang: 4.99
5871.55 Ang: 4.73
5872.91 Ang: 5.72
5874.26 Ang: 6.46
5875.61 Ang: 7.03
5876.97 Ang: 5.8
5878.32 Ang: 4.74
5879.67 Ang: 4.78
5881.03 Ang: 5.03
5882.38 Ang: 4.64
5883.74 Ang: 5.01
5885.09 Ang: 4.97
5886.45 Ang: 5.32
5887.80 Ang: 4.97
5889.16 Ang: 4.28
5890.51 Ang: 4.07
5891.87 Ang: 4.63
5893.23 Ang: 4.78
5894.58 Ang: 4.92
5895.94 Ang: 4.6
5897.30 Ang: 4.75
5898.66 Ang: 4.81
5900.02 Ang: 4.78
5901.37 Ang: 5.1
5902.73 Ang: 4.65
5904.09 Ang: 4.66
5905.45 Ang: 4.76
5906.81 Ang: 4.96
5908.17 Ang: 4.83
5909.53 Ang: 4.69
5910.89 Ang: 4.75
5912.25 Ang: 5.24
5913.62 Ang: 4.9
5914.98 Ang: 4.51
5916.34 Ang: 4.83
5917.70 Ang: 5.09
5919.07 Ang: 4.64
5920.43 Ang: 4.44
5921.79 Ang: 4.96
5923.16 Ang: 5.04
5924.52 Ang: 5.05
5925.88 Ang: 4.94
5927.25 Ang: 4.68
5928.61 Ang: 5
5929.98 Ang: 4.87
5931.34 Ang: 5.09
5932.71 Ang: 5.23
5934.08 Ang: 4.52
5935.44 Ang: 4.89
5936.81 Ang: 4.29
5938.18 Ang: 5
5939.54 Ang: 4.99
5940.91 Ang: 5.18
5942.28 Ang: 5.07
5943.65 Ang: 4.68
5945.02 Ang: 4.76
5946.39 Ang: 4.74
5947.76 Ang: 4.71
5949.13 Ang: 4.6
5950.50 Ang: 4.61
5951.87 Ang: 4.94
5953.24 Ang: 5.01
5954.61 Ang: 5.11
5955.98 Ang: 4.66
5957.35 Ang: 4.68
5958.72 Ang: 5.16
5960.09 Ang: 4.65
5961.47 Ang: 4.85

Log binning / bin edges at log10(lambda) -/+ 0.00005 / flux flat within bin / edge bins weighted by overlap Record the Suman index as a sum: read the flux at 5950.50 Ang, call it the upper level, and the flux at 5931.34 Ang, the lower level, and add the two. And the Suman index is 9.7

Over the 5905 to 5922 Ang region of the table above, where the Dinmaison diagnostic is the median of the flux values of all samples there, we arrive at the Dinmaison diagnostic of 4.830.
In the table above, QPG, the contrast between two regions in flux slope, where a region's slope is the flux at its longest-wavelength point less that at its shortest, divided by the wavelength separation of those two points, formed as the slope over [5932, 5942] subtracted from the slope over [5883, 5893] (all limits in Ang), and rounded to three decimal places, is -0.041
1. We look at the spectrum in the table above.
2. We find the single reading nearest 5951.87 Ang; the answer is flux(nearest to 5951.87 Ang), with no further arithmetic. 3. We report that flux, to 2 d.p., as 4.94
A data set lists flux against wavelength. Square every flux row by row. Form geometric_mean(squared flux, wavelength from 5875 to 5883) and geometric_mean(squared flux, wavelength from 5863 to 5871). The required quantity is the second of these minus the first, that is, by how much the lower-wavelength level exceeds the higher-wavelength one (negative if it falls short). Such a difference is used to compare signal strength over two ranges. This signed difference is -3.3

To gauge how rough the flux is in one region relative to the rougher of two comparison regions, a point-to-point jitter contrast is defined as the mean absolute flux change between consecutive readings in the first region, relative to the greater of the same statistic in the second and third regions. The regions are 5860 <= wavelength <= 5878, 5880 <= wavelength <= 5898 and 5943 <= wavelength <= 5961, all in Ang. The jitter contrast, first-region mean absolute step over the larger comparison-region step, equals 1.8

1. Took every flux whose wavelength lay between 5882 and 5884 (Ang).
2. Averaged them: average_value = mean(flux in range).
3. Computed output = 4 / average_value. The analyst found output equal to 0.83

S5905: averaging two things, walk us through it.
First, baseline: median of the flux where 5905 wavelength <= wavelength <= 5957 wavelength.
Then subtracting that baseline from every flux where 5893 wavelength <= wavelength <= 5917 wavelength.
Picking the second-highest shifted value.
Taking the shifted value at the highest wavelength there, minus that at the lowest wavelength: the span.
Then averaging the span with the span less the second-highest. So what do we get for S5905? -0.1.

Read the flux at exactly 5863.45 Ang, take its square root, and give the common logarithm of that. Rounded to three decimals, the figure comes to 0.333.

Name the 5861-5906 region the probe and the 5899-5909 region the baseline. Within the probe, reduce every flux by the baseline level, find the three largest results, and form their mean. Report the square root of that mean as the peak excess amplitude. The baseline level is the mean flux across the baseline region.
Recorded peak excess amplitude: 1.3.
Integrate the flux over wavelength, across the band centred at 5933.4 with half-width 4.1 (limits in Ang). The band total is 39.5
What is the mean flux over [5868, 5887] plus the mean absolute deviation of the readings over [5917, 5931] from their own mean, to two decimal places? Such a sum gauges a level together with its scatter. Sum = 5.49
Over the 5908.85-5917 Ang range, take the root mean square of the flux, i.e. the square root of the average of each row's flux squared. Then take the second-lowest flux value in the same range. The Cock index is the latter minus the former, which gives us -0.14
